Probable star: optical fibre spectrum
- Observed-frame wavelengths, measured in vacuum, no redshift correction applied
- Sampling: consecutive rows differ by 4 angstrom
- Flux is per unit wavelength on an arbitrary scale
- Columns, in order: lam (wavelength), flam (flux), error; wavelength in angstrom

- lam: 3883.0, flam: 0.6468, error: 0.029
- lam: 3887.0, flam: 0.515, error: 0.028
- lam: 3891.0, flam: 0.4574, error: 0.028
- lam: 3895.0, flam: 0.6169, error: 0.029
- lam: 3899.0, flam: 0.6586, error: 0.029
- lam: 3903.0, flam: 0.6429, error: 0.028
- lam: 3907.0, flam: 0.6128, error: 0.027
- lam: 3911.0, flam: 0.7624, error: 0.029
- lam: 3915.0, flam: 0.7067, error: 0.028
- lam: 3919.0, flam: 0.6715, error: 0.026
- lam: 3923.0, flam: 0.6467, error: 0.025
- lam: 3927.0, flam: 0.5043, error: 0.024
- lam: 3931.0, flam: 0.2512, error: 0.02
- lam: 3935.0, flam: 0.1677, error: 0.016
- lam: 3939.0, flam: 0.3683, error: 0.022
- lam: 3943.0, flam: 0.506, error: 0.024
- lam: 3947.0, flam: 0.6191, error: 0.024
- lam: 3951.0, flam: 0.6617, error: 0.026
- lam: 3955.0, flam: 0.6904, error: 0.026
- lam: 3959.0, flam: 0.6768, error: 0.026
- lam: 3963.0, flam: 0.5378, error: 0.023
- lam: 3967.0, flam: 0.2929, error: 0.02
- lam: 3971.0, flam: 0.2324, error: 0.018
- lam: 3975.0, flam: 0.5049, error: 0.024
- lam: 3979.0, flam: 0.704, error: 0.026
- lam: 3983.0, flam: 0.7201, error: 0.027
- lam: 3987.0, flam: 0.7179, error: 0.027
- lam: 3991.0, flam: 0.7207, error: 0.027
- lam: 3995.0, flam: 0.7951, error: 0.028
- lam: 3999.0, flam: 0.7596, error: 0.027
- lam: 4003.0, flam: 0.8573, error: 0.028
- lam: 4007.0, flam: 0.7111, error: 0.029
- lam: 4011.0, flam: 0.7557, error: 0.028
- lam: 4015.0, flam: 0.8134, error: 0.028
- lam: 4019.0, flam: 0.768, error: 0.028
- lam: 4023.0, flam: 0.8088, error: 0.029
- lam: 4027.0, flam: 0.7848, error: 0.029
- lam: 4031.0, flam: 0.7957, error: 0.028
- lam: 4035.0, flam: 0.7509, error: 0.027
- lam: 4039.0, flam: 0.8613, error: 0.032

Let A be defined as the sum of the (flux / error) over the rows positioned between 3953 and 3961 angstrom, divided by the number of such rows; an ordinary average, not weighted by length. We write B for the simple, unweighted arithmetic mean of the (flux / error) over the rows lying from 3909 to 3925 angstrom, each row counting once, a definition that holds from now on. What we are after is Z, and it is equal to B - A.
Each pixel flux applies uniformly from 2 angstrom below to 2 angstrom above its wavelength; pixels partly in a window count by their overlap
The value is -0.5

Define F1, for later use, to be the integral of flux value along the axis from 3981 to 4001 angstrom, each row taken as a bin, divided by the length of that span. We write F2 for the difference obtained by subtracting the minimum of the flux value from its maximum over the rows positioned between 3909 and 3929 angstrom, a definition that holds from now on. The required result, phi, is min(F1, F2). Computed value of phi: 0.3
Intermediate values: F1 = 0.74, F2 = 0.26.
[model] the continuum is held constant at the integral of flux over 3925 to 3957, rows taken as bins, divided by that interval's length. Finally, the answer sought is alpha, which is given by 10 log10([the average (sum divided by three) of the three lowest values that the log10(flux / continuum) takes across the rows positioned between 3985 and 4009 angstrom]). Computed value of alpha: -7.4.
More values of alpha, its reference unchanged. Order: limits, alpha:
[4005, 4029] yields -7.0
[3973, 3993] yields -8.9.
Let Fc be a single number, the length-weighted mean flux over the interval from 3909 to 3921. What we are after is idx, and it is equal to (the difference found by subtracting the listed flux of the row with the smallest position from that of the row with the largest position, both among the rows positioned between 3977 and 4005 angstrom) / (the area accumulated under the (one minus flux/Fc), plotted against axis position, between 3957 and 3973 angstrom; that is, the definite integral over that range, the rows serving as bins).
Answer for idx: 0.02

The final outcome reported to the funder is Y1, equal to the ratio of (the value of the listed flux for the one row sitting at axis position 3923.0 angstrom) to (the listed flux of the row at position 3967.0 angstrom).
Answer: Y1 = 2.2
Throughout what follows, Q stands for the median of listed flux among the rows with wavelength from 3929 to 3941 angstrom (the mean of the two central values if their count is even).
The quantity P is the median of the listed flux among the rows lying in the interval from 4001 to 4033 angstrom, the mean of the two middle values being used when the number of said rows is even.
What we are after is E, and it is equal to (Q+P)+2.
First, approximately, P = 0.79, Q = 0.25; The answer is 3.04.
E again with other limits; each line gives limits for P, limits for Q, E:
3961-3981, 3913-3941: 3.01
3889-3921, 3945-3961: 3.32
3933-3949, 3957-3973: 2.85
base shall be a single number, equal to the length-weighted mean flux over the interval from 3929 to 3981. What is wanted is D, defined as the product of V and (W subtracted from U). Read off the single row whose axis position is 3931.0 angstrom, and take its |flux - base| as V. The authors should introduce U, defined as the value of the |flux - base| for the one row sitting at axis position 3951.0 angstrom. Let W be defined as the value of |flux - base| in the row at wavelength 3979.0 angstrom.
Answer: -0.010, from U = 0.18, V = 0.23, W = 0.23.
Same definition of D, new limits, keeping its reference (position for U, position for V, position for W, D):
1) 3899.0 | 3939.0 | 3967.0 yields 0.000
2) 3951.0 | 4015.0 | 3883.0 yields 0.005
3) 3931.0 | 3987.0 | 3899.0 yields 0.011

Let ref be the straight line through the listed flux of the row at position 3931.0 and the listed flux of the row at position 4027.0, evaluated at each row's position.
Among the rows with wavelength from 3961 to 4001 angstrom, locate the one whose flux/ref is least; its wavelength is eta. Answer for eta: 3971.0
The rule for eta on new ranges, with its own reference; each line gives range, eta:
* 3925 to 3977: 3971.0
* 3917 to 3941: 3935.0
